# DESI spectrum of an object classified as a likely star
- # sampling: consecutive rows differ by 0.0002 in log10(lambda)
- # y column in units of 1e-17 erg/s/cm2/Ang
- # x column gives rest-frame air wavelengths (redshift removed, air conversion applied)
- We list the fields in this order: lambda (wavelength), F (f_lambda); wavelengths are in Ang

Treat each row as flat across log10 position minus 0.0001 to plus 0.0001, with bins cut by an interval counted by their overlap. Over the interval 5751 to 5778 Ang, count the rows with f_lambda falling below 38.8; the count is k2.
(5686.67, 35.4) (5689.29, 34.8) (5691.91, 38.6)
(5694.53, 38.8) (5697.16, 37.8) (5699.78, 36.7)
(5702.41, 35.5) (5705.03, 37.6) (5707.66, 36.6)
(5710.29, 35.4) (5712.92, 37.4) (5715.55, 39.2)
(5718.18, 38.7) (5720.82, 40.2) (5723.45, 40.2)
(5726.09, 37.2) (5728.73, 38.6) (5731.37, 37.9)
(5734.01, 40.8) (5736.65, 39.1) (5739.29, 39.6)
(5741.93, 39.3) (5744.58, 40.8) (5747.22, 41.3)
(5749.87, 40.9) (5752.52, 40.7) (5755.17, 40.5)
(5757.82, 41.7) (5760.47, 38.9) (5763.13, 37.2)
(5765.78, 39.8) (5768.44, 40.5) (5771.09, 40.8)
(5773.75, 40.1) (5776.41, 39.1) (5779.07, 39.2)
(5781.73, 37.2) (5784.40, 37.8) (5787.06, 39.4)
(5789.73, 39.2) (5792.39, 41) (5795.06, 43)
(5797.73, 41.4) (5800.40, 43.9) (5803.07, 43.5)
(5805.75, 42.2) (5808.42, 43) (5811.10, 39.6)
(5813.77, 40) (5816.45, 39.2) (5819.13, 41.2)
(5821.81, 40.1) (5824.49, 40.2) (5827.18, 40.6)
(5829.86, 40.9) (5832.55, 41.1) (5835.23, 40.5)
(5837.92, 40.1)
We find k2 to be 1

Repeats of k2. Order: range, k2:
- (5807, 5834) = 0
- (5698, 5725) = 7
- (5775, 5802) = 2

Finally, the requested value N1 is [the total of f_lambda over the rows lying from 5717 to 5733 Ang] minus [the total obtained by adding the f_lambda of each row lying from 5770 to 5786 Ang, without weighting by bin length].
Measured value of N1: -1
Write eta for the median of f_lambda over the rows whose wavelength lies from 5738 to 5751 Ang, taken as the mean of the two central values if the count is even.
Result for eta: 41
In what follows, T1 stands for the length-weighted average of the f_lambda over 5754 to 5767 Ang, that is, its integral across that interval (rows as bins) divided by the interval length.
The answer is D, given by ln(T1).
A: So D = 3.679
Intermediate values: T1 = 39.6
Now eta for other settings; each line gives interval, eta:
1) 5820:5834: 41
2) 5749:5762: 41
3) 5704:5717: 37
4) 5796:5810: 43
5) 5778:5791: 39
